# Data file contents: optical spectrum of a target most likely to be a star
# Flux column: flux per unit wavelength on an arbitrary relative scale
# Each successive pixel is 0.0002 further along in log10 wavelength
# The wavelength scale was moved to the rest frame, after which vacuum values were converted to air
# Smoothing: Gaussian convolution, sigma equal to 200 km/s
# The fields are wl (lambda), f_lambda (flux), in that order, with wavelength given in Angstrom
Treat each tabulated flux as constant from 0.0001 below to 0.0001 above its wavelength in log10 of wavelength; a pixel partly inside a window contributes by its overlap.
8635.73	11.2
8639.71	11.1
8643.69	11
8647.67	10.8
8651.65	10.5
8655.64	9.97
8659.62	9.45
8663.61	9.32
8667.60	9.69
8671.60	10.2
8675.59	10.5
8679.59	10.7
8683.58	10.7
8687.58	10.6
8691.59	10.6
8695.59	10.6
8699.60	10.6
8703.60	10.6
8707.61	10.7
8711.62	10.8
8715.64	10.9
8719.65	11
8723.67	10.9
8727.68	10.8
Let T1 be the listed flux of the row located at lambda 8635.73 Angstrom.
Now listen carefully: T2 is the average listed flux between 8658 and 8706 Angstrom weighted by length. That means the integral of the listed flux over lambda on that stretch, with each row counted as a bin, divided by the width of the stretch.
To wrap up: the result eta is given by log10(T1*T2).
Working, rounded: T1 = 11.2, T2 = 10.3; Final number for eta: 2.06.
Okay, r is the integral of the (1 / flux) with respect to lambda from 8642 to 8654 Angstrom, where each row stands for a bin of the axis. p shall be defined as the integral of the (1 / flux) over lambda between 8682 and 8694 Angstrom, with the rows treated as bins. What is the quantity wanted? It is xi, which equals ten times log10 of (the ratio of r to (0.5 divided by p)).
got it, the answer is 4.0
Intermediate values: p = 1.13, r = 1.12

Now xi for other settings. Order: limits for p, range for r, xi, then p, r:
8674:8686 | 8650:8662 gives 4.4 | 1.13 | 1.21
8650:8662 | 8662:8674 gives 4.7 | 1.21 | 1.23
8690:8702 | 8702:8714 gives 4.0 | 1.13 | 1.12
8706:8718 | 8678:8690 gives 4.0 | 1.11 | 1.13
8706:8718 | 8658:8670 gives 4.5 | 1.11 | 1.26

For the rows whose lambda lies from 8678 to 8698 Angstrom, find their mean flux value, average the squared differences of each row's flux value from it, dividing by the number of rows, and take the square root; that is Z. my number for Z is 0.05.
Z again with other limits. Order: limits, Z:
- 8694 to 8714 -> 0.08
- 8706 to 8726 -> 0.10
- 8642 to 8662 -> 0.57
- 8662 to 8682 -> 0.51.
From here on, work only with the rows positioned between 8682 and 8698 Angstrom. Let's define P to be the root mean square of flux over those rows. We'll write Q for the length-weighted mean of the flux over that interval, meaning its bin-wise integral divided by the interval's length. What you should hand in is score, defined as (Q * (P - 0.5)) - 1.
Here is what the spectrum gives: 106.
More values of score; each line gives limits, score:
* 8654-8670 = 87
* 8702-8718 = 109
